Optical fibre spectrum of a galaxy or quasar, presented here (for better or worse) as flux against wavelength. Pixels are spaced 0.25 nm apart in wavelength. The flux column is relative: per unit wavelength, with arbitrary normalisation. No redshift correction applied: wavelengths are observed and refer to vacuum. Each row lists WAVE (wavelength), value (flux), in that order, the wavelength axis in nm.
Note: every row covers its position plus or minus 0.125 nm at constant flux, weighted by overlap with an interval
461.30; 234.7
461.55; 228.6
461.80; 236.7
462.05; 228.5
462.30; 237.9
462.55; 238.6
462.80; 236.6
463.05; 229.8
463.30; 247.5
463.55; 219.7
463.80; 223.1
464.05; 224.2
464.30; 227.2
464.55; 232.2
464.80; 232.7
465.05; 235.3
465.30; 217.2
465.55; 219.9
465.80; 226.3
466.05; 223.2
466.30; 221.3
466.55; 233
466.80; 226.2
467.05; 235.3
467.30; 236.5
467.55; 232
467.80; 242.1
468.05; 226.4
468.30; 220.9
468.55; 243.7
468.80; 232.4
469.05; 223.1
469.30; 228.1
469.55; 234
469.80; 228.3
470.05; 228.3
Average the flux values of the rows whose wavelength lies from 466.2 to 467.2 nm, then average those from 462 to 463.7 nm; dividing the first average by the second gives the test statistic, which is 0.98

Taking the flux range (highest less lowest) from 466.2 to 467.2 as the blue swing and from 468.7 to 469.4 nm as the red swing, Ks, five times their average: 58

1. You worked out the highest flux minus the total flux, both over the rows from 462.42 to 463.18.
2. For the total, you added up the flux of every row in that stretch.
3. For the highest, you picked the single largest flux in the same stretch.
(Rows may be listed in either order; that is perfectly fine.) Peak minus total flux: -466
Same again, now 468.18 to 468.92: -453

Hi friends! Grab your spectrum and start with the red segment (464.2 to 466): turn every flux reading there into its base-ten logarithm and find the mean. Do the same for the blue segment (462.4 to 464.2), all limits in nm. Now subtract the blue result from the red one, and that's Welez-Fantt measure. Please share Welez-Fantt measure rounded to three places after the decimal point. -0.008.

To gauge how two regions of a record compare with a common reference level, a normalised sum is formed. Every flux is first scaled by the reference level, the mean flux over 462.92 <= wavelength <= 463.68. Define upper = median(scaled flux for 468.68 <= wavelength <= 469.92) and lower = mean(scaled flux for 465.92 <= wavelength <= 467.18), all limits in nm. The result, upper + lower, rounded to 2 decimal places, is 1.96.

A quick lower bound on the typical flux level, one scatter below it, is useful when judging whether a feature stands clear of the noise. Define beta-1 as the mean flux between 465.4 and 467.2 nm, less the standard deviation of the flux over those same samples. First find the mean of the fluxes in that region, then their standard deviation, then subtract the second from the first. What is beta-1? 221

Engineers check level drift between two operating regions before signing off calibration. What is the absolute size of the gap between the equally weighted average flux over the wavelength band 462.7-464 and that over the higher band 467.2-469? 2.1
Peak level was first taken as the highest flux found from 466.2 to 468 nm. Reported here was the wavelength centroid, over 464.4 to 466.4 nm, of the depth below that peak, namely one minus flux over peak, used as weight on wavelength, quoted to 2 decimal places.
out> 465.57 nm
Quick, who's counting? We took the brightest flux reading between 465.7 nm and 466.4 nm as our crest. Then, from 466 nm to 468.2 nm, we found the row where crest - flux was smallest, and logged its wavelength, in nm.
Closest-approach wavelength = 467.80 nm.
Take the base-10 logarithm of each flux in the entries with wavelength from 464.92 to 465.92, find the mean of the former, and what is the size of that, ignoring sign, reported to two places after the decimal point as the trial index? 2.35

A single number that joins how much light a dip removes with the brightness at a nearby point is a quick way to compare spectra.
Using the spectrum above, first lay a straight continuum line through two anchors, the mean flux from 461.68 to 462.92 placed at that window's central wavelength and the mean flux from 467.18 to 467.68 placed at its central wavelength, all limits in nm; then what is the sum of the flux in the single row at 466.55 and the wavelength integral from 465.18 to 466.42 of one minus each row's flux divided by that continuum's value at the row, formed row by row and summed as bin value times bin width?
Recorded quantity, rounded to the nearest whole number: 233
